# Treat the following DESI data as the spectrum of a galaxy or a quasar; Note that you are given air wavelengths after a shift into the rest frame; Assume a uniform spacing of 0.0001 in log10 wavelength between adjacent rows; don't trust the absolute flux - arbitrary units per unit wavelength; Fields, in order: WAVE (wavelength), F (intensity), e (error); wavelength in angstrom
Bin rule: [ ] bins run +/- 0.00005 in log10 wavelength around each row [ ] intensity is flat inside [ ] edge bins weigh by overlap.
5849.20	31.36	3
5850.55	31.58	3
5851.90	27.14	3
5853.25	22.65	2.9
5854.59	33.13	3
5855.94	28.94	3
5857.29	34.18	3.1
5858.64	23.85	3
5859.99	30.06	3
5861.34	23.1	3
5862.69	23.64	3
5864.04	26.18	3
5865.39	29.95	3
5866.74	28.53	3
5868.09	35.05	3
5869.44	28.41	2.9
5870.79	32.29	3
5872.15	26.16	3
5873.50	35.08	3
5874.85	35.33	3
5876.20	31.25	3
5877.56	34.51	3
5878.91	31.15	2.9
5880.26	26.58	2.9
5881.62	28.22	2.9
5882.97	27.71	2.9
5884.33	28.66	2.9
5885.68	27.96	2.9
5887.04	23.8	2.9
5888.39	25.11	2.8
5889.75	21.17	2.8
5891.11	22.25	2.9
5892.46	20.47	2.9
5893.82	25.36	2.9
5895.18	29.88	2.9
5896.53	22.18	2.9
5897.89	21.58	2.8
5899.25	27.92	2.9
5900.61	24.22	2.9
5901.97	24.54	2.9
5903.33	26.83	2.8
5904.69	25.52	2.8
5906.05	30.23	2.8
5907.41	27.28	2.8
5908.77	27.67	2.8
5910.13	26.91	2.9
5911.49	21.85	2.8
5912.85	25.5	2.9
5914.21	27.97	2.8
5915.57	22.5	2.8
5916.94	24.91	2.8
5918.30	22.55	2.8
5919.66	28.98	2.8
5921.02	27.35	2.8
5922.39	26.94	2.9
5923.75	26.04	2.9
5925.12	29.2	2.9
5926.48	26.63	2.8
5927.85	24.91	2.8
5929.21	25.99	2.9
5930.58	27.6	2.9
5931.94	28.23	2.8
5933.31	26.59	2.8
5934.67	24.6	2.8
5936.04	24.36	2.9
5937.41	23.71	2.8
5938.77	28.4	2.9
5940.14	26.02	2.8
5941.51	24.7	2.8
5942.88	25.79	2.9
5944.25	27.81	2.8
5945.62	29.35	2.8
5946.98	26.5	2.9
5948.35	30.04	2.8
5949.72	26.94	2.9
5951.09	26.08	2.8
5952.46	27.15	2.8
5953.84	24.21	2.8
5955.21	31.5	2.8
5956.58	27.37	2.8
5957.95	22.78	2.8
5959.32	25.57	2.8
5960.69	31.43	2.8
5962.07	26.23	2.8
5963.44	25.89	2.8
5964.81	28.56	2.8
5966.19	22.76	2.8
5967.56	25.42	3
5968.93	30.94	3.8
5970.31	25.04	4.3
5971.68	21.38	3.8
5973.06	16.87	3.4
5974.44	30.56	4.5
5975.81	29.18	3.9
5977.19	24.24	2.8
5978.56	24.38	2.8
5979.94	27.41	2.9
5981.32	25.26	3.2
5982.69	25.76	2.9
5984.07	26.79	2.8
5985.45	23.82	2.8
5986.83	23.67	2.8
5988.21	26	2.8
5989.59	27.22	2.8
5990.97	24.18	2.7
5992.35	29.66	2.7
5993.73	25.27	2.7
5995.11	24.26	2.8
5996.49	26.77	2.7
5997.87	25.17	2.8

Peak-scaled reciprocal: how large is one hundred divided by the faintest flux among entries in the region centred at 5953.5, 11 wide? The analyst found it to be 4.4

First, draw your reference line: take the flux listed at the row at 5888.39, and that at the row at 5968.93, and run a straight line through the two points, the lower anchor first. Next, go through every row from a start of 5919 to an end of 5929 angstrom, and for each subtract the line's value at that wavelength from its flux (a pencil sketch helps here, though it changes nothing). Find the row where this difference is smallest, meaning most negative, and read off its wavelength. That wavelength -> 5927.85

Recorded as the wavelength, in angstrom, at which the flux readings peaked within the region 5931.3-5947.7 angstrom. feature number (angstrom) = 5945.62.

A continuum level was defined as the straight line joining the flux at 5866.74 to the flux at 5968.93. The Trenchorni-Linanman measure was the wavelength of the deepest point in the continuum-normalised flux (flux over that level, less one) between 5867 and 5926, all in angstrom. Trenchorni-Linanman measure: 5892.46 angstrom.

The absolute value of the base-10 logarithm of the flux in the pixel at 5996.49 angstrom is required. 1.43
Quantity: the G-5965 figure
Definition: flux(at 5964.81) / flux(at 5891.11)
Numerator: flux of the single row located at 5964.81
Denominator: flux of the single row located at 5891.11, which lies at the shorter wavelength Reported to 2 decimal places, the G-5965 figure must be 1.28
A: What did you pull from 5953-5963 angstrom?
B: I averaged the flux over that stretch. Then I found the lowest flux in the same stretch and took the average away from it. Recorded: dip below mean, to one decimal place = -4.2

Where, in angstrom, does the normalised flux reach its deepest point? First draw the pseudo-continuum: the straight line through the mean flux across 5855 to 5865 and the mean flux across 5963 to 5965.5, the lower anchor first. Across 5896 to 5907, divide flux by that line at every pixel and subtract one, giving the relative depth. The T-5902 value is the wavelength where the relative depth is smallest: 5897.89 angstrom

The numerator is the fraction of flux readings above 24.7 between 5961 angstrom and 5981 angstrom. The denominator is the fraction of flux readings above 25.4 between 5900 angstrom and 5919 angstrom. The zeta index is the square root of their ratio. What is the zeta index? 1.06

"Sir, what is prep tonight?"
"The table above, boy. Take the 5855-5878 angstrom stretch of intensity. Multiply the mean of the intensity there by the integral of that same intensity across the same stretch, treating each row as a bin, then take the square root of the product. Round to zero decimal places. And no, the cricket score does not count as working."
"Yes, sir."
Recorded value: 143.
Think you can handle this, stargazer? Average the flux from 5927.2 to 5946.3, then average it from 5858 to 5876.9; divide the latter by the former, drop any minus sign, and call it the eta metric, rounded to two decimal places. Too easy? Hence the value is 1.11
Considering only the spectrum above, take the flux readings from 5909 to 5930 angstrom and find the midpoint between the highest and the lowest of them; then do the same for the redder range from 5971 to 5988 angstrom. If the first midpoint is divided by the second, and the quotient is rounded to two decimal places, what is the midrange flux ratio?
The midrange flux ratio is 1.08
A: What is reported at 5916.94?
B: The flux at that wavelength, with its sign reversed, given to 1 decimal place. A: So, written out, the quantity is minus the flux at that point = -24.9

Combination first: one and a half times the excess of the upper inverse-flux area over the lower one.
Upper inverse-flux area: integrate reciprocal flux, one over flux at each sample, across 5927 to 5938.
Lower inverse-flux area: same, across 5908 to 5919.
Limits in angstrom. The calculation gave -0.02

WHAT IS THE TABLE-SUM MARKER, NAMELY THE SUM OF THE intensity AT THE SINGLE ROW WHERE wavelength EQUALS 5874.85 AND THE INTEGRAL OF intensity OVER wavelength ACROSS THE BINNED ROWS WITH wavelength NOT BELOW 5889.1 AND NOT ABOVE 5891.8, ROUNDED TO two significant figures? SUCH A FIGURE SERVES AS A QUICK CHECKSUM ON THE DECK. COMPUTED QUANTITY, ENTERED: 94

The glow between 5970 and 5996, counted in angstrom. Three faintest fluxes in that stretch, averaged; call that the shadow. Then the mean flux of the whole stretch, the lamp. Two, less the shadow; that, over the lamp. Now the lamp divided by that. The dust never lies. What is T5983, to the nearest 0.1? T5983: -34.4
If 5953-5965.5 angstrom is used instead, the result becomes -33.0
